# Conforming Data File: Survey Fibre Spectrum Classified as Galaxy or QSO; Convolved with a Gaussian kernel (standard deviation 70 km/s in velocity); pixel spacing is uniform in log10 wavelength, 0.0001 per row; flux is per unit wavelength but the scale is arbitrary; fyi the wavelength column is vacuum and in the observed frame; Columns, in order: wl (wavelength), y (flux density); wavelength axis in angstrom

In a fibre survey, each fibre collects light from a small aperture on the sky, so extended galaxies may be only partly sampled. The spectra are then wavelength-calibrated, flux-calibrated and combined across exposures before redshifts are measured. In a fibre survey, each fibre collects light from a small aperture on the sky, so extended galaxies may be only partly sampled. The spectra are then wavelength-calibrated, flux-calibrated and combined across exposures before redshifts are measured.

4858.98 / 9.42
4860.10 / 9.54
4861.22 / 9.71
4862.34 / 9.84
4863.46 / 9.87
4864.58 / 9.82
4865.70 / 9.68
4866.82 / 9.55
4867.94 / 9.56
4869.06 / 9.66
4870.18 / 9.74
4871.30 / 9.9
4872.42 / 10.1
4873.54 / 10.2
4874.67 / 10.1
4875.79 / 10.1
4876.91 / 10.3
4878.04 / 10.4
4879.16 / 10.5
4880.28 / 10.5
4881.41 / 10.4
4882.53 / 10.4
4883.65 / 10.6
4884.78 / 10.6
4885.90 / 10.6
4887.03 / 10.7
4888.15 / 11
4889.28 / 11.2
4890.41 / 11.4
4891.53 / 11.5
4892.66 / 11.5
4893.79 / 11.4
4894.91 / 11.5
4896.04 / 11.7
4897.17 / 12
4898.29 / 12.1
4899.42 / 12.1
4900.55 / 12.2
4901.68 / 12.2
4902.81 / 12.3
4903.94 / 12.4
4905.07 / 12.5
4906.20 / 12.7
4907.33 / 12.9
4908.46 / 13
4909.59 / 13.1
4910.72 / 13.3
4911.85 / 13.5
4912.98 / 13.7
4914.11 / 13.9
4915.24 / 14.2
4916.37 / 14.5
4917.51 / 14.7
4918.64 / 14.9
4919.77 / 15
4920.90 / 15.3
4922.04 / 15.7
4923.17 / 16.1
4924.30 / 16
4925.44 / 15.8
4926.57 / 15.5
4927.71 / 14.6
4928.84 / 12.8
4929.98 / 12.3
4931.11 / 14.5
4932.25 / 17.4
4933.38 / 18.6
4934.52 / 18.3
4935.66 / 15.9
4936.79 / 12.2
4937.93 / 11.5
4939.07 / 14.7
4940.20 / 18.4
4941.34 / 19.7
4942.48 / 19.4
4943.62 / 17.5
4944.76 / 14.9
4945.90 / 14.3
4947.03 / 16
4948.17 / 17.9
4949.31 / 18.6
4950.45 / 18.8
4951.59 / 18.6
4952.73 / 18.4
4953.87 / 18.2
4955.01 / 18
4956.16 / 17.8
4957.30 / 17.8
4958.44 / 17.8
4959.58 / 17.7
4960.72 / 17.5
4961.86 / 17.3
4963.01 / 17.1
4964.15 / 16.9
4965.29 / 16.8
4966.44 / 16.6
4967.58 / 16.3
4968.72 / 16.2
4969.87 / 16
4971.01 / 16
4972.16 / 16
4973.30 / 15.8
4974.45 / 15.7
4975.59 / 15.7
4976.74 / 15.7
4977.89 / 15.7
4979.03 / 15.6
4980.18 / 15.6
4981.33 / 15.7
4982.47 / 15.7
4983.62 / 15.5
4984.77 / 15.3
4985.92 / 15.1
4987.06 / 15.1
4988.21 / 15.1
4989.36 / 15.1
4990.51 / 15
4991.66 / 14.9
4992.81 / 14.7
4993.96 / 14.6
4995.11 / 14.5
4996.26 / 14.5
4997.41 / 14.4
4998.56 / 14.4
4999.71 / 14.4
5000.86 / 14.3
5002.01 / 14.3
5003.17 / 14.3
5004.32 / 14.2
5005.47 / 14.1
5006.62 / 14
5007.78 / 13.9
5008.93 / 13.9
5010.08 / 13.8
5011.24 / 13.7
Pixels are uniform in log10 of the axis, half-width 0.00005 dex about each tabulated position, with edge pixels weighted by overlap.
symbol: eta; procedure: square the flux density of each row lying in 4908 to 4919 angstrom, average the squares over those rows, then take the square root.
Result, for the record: 13.9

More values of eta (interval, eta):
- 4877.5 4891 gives 10.7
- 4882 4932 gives 13.1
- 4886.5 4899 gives 11.5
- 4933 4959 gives 17.2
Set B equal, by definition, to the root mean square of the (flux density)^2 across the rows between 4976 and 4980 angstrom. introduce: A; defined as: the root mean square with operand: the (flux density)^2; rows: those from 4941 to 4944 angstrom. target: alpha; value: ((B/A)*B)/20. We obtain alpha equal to 8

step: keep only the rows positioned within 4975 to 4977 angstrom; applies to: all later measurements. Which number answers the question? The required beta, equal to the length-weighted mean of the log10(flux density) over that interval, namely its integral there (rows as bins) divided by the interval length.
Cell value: 1.20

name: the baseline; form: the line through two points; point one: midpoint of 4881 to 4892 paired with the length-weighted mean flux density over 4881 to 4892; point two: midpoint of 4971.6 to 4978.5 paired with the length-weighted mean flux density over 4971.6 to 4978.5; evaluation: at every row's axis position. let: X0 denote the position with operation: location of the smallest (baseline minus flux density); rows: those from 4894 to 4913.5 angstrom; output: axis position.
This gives 4912.98 angstrom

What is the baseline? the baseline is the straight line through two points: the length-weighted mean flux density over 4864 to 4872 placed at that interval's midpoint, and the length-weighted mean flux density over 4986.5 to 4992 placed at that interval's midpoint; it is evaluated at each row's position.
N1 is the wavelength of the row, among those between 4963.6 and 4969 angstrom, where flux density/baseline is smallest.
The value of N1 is 4968.72 angstrom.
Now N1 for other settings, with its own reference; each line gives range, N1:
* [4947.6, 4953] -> 4948.17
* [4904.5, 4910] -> 4905.07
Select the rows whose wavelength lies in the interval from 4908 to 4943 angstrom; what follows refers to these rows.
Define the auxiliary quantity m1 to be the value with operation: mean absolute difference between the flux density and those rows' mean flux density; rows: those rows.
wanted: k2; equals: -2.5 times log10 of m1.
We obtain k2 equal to -0.5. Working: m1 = 1.65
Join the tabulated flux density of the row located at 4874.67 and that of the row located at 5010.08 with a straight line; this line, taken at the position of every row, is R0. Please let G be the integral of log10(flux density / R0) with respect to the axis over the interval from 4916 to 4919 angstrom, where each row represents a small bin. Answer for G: 0.3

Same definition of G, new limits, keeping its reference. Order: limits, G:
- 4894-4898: 0.2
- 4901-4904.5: 0.2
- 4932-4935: 0.6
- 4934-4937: 0.4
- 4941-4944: 0.6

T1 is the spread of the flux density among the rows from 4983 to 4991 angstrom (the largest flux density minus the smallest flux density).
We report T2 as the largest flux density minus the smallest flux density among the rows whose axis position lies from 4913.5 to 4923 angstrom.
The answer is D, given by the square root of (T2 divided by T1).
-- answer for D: 1.9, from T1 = 0.50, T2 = 1.8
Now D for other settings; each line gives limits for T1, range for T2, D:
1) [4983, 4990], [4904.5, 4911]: 1.4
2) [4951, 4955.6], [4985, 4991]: 0.4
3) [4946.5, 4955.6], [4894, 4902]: 0.5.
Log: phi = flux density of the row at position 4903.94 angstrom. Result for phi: 12.4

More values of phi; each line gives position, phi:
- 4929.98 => 12.3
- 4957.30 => 17.8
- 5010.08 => 13.8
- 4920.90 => 15.3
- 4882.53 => 10.4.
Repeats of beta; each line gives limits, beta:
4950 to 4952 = 1.27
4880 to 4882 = 1.02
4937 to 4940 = 1.13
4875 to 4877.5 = 1.01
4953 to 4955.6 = 1.25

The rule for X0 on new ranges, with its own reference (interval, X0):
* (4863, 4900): 4898.29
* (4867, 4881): 4873.54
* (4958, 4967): 4958.44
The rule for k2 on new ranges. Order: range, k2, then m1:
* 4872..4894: 1.0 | 0.40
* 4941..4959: 0.0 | 1.03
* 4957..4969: 0.8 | 0.48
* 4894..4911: 1.0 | 0.41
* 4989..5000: 1.6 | 0.22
